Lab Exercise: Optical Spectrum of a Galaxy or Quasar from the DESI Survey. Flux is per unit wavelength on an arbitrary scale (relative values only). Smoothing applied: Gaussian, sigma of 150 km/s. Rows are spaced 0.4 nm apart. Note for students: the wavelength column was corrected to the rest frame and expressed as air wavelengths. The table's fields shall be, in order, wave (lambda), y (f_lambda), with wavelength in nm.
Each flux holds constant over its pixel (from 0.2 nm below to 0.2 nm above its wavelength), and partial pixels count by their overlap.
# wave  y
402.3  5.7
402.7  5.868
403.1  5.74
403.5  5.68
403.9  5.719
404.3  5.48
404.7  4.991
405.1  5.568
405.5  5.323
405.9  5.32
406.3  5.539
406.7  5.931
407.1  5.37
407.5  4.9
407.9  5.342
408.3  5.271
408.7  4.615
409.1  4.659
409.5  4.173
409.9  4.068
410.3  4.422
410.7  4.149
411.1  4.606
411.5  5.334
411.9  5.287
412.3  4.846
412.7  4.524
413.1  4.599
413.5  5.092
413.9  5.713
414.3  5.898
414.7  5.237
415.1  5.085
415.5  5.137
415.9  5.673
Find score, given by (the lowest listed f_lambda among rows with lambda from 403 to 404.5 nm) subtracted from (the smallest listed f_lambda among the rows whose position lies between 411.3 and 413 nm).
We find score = -1.0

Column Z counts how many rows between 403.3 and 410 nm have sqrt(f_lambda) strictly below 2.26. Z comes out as 6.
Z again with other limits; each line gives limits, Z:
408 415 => 11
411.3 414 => 4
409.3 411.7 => 5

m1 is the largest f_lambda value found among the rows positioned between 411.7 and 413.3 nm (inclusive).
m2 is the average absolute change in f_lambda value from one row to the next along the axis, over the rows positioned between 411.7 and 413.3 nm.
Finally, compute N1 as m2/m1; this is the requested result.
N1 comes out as 0.053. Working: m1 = 5.287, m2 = 0.28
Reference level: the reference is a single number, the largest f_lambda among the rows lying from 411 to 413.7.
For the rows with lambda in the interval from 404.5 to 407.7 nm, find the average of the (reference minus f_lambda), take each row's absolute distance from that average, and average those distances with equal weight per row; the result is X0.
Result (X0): 0.23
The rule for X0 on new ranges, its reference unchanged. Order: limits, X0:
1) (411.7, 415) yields 0.38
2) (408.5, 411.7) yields 0.30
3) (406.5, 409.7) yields 0.45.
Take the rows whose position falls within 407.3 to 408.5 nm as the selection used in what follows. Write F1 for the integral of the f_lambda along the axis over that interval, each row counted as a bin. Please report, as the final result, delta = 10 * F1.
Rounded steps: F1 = 6.2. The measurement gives 62.1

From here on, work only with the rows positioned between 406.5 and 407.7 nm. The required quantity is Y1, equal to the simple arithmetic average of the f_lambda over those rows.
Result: 5.40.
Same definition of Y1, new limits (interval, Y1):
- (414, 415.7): 5.34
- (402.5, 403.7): 5.76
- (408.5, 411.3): 4.38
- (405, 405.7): 5.45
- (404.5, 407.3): 5.43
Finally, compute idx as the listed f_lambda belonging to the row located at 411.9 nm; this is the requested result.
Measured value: 5.287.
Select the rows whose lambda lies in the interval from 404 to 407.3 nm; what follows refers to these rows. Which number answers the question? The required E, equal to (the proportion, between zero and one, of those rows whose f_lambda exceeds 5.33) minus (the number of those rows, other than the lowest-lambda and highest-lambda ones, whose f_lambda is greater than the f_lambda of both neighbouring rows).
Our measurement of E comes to -1.4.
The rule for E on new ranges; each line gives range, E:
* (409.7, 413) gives -1.9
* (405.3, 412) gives -4.7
